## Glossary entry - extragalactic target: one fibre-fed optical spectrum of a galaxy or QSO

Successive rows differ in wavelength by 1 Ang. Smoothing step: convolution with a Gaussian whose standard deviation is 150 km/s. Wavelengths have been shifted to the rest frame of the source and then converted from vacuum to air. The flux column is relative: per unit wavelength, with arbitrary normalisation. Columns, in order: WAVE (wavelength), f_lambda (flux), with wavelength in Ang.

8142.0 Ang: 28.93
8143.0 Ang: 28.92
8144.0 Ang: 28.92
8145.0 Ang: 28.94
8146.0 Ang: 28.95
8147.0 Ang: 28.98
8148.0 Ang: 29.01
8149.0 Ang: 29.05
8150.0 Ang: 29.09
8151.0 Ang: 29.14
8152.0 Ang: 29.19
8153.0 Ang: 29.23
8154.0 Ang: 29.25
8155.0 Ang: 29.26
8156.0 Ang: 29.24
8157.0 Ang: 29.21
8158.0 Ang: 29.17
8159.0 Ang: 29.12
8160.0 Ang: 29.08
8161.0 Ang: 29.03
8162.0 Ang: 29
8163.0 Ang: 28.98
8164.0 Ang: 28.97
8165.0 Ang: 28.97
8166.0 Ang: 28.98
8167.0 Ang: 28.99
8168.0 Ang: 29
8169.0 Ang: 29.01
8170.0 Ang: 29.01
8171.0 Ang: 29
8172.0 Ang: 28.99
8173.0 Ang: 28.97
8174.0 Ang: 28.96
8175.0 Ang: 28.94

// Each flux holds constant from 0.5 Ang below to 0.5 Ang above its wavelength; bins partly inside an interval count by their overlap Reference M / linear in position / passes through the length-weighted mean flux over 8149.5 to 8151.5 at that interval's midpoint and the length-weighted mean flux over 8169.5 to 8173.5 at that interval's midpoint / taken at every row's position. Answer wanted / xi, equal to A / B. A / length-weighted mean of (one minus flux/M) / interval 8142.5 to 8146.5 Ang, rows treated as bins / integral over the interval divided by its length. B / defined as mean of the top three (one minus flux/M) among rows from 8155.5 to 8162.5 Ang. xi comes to 12.7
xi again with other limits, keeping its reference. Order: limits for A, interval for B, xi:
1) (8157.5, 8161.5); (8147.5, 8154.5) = -0.5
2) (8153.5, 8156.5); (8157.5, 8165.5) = -2.6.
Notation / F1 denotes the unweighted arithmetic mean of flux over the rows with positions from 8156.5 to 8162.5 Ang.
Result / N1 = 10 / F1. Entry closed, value 0.344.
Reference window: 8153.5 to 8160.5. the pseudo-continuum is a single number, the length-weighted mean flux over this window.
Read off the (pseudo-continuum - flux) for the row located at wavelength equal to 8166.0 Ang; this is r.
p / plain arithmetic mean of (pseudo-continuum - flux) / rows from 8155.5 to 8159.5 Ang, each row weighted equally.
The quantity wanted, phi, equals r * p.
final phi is 0.001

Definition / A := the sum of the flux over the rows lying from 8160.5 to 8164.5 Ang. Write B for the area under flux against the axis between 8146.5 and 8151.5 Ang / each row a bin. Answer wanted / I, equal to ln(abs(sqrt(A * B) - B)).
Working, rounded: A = 116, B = 145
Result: 2.74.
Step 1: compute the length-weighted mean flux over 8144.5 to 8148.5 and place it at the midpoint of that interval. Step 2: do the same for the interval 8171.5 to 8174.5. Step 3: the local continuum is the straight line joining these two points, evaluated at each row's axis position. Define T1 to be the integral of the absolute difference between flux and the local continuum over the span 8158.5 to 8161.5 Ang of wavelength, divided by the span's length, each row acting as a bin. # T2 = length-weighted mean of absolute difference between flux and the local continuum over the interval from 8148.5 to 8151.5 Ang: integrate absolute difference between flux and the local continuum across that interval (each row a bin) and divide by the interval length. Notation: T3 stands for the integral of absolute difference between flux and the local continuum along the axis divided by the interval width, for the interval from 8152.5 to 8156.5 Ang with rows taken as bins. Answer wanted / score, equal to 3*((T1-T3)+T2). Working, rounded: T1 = 0.10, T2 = 0.12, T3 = 0.274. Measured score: -0.1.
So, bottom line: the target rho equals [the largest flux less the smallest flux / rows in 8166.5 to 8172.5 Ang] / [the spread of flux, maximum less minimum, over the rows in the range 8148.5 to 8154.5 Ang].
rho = 0.1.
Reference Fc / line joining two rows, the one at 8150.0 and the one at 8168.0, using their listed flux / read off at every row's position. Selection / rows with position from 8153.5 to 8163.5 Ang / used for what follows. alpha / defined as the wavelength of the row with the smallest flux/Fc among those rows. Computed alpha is 8163.0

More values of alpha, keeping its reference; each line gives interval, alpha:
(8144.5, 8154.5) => 8145.0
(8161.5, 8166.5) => 8164.0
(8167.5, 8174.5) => 8174.0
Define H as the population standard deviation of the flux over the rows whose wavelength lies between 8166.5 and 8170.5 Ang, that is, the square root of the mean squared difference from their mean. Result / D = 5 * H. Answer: 0.04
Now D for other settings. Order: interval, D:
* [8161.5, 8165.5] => 0.06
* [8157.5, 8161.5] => 0.26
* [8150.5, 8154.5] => 0.21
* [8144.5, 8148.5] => 0.14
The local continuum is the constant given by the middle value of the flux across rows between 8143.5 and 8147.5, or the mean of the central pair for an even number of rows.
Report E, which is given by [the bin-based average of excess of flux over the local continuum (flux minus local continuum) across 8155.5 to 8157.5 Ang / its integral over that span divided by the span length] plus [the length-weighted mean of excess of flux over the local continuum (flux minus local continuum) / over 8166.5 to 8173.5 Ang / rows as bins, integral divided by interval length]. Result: 0.331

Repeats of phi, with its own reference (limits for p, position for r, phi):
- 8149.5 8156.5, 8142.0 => -0.003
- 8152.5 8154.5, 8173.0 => -0.011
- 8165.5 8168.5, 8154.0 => -0.012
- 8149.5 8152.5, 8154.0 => -0.003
